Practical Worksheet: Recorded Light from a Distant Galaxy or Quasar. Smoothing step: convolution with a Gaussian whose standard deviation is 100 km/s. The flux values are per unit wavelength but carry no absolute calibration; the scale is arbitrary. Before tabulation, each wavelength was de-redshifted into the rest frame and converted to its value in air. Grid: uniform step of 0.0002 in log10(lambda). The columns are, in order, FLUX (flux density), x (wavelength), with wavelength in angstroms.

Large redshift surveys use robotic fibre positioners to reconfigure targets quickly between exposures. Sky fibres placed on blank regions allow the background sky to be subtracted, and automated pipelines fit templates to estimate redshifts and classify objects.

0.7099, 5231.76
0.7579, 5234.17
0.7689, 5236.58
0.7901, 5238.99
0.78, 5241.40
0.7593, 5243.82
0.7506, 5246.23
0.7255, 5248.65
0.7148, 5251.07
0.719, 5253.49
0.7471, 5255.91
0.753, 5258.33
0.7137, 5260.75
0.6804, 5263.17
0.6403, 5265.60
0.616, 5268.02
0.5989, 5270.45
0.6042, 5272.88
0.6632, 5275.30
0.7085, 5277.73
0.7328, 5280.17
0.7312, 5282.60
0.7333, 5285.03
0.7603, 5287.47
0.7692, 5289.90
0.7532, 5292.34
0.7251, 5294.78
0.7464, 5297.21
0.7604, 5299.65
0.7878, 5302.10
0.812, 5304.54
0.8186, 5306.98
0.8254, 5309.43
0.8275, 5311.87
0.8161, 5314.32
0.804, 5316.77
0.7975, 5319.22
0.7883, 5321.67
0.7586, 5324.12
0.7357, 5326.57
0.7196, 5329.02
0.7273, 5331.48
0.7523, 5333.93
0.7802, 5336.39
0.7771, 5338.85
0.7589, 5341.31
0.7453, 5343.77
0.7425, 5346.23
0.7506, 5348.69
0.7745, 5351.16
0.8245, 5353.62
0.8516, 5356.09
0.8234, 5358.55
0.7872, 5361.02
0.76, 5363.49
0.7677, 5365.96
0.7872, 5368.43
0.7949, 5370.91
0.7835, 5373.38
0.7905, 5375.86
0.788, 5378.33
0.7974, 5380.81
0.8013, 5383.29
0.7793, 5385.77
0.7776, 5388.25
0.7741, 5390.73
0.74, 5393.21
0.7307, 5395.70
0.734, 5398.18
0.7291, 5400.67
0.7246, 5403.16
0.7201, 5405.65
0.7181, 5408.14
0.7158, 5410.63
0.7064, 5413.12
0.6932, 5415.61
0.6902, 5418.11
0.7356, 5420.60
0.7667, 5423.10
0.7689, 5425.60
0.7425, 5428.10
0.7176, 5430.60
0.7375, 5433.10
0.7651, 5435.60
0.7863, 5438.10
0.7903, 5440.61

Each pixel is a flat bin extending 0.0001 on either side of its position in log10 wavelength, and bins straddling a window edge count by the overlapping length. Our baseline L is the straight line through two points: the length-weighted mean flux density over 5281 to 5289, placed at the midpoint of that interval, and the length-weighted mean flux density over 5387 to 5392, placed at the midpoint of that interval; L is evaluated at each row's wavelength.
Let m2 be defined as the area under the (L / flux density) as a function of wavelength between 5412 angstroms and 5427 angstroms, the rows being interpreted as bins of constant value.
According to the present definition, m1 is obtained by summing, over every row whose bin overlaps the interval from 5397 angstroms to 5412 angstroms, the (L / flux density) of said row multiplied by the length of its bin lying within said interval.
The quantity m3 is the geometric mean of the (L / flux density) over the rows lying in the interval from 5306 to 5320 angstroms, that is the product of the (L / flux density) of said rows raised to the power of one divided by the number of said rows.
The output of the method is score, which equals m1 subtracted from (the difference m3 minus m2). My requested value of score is -31.5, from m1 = 16.2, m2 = 16.2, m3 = 0.923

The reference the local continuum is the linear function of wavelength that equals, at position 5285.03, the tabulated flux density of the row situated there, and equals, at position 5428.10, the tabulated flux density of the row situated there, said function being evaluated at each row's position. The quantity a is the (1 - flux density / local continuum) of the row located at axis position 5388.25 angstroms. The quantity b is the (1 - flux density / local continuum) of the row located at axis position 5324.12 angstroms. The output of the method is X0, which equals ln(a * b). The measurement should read -6.5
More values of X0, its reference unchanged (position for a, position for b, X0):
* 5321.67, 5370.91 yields -5.2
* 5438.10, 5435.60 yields -6.4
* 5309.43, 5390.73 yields -5.2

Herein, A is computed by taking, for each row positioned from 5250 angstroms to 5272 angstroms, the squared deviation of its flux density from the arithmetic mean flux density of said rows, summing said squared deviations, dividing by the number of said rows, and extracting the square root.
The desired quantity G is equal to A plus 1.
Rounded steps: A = 0.053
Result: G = 1.05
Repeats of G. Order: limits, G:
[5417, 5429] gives 1.03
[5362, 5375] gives 1.01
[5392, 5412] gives 1.01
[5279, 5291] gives 1.02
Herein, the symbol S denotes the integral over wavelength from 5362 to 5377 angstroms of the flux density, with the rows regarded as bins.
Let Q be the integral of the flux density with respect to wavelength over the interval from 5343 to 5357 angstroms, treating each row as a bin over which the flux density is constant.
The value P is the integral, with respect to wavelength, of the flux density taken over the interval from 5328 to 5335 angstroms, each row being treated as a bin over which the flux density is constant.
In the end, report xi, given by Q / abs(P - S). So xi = 1.7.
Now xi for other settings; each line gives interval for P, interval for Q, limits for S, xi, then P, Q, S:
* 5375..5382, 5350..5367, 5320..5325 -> 8.2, 5.5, 13.6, 4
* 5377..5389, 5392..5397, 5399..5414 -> 2.8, 9.5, 3.7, 11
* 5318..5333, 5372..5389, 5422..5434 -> 5.7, 11.3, 13.4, 9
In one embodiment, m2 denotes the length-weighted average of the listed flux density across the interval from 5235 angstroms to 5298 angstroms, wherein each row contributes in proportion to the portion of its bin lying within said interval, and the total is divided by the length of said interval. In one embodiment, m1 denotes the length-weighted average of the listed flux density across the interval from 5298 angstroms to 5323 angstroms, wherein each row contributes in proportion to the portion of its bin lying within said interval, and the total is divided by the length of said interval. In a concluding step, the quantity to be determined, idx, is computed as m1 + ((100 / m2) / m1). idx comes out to 174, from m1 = 0.802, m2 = 0.72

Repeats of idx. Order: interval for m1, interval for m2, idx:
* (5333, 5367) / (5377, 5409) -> 171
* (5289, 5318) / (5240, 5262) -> 172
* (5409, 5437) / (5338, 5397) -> 176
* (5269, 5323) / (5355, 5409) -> 173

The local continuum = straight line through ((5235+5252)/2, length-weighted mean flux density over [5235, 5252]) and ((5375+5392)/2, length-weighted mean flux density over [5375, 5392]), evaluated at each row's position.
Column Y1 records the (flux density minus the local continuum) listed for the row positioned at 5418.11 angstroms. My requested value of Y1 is -0.10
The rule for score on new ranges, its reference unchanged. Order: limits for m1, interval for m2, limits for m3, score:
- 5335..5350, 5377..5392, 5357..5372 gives -28.9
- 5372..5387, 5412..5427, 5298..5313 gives -30.0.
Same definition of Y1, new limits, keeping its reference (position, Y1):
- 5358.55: 0.04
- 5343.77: -0.03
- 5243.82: 0.00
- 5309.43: 0.05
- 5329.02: -0.06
